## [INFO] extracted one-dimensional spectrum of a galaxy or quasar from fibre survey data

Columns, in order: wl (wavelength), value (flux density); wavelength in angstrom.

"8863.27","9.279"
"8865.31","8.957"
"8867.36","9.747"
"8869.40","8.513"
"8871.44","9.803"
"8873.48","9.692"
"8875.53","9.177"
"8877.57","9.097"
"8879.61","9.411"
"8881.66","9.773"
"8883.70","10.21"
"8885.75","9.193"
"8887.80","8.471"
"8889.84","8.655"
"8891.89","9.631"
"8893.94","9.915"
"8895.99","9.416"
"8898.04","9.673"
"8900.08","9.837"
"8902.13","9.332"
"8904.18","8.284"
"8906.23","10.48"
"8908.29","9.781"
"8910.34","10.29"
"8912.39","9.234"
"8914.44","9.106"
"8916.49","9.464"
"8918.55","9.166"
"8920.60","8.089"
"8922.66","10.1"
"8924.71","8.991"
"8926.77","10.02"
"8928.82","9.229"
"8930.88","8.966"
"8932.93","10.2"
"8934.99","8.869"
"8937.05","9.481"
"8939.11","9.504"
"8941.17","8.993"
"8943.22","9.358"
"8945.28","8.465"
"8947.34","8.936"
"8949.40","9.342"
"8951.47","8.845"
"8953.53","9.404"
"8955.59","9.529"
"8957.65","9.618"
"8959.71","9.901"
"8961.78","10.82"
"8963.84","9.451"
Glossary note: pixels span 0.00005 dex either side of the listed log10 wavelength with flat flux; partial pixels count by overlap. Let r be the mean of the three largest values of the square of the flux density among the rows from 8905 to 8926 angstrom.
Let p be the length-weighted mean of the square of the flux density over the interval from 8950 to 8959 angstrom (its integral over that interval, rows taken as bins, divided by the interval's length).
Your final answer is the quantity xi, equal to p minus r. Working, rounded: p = 88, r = 106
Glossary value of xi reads -18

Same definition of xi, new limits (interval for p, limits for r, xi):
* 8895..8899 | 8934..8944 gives 2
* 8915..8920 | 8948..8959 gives -6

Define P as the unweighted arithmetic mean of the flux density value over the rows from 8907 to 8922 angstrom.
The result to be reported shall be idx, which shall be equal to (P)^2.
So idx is 86.6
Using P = 9.30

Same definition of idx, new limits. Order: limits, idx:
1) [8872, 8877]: 89.0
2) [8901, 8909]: 89.7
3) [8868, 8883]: 87.5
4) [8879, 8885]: 96.0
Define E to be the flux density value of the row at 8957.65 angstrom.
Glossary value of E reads 9.618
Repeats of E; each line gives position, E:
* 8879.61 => 9.411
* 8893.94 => 9.915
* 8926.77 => 10.02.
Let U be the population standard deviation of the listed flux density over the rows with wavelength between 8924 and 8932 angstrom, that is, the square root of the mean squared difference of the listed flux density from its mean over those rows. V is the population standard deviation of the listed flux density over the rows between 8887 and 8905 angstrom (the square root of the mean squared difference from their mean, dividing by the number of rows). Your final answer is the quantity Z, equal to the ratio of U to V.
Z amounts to 0.7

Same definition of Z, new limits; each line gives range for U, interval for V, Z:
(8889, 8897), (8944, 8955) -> 1.4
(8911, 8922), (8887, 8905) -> 0.8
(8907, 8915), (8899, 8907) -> 0.6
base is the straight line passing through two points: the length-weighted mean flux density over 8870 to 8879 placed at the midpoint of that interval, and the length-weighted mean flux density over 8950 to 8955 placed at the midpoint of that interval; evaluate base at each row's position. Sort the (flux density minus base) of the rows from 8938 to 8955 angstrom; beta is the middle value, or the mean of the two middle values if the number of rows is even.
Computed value 0.0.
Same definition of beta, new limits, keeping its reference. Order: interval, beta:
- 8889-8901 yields 0.3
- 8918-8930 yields -0.1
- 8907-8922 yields -0.1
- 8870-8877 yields 0.3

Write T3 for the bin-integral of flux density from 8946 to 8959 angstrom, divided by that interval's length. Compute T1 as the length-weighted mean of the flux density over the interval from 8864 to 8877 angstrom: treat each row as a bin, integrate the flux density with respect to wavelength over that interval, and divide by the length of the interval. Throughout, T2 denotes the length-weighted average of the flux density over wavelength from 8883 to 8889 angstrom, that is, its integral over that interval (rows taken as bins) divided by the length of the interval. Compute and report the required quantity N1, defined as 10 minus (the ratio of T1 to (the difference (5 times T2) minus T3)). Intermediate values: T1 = 9.3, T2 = 9.22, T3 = 9.27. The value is 9.75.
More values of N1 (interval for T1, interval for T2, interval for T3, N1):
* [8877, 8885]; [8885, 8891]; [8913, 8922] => 9.72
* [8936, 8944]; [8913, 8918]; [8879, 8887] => 9.75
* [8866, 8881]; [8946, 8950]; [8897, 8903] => 9.74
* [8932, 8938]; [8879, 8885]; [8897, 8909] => 9.76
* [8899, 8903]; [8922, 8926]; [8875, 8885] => 9.75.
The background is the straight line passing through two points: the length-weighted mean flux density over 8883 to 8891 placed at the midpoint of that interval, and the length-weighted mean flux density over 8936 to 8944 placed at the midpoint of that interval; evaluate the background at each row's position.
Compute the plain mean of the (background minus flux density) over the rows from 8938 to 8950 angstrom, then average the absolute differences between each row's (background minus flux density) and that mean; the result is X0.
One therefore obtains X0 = 0.303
